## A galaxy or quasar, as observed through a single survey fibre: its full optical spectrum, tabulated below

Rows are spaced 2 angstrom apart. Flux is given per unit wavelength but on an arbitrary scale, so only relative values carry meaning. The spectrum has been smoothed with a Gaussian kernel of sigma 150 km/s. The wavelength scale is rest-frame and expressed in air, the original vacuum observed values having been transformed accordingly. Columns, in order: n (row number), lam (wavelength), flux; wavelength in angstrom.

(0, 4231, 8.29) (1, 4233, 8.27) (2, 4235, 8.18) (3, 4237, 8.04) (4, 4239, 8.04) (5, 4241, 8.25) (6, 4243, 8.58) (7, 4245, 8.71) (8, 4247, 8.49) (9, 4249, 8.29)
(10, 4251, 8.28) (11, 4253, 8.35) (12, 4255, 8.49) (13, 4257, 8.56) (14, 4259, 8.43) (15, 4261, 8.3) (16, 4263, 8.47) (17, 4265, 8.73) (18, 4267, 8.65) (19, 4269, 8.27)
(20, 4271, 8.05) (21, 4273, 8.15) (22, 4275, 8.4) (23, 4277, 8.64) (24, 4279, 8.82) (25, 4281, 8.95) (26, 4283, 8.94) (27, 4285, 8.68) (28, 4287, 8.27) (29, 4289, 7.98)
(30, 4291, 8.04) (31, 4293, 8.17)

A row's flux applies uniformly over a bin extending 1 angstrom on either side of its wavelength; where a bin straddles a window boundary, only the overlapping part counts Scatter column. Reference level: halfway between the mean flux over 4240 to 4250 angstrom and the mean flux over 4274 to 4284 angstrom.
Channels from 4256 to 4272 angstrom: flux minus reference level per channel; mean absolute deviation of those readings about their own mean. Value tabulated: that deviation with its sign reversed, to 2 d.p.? -0.17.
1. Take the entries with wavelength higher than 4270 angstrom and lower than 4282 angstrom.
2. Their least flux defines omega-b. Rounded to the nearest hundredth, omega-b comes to 8.05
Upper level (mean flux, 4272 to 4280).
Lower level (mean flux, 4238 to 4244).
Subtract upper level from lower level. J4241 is -0.21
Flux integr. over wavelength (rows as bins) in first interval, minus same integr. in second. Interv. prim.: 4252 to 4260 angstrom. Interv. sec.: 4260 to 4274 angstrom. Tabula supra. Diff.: -50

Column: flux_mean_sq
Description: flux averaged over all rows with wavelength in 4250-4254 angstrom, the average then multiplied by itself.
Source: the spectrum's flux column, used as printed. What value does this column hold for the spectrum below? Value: 69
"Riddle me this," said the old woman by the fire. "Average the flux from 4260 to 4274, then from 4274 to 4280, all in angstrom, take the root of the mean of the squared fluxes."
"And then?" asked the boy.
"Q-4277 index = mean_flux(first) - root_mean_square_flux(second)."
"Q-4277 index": -0.25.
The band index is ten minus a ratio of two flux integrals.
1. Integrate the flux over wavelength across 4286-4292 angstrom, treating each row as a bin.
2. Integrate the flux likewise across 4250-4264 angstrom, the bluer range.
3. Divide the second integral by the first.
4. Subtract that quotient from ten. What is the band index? 7.6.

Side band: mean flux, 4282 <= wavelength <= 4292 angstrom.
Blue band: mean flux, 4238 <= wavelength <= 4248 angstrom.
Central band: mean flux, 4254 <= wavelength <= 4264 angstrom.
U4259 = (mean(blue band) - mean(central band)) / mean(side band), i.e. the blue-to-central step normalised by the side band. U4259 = 0.00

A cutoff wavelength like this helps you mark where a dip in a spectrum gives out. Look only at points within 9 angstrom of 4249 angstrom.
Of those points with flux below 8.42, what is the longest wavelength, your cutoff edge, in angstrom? 4253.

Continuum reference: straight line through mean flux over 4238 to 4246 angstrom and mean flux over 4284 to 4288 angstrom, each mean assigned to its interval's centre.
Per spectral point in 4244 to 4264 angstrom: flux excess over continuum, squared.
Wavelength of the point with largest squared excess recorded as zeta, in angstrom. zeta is 4245 angstrom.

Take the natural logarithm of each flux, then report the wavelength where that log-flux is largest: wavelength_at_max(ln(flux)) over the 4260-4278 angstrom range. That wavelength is 4265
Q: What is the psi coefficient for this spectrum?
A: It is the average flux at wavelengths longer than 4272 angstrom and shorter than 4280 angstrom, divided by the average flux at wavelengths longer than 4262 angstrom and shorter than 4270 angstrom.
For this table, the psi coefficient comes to 1.00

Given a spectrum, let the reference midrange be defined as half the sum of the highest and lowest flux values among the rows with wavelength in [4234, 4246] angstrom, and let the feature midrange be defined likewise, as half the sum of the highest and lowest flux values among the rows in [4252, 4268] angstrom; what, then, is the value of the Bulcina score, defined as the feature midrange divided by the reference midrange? 1.02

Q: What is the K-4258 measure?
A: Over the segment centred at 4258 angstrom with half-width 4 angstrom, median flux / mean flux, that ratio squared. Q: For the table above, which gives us 1.00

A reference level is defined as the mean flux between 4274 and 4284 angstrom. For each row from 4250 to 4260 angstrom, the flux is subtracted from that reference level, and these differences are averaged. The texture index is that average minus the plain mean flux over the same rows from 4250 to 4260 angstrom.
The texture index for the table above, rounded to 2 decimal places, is -8.09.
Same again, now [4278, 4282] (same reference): -9.02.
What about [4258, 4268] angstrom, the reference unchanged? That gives -8.28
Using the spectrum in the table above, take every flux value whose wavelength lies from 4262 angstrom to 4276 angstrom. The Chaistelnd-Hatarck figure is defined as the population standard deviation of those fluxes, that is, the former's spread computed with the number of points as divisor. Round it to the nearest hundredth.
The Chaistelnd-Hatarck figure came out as 0.23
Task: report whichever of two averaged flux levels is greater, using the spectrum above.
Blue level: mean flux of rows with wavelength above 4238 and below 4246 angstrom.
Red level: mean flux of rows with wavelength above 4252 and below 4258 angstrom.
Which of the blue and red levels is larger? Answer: 8.47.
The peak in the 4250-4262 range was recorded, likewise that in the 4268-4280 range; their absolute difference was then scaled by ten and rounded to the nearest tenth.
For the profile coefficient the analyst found 2.6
